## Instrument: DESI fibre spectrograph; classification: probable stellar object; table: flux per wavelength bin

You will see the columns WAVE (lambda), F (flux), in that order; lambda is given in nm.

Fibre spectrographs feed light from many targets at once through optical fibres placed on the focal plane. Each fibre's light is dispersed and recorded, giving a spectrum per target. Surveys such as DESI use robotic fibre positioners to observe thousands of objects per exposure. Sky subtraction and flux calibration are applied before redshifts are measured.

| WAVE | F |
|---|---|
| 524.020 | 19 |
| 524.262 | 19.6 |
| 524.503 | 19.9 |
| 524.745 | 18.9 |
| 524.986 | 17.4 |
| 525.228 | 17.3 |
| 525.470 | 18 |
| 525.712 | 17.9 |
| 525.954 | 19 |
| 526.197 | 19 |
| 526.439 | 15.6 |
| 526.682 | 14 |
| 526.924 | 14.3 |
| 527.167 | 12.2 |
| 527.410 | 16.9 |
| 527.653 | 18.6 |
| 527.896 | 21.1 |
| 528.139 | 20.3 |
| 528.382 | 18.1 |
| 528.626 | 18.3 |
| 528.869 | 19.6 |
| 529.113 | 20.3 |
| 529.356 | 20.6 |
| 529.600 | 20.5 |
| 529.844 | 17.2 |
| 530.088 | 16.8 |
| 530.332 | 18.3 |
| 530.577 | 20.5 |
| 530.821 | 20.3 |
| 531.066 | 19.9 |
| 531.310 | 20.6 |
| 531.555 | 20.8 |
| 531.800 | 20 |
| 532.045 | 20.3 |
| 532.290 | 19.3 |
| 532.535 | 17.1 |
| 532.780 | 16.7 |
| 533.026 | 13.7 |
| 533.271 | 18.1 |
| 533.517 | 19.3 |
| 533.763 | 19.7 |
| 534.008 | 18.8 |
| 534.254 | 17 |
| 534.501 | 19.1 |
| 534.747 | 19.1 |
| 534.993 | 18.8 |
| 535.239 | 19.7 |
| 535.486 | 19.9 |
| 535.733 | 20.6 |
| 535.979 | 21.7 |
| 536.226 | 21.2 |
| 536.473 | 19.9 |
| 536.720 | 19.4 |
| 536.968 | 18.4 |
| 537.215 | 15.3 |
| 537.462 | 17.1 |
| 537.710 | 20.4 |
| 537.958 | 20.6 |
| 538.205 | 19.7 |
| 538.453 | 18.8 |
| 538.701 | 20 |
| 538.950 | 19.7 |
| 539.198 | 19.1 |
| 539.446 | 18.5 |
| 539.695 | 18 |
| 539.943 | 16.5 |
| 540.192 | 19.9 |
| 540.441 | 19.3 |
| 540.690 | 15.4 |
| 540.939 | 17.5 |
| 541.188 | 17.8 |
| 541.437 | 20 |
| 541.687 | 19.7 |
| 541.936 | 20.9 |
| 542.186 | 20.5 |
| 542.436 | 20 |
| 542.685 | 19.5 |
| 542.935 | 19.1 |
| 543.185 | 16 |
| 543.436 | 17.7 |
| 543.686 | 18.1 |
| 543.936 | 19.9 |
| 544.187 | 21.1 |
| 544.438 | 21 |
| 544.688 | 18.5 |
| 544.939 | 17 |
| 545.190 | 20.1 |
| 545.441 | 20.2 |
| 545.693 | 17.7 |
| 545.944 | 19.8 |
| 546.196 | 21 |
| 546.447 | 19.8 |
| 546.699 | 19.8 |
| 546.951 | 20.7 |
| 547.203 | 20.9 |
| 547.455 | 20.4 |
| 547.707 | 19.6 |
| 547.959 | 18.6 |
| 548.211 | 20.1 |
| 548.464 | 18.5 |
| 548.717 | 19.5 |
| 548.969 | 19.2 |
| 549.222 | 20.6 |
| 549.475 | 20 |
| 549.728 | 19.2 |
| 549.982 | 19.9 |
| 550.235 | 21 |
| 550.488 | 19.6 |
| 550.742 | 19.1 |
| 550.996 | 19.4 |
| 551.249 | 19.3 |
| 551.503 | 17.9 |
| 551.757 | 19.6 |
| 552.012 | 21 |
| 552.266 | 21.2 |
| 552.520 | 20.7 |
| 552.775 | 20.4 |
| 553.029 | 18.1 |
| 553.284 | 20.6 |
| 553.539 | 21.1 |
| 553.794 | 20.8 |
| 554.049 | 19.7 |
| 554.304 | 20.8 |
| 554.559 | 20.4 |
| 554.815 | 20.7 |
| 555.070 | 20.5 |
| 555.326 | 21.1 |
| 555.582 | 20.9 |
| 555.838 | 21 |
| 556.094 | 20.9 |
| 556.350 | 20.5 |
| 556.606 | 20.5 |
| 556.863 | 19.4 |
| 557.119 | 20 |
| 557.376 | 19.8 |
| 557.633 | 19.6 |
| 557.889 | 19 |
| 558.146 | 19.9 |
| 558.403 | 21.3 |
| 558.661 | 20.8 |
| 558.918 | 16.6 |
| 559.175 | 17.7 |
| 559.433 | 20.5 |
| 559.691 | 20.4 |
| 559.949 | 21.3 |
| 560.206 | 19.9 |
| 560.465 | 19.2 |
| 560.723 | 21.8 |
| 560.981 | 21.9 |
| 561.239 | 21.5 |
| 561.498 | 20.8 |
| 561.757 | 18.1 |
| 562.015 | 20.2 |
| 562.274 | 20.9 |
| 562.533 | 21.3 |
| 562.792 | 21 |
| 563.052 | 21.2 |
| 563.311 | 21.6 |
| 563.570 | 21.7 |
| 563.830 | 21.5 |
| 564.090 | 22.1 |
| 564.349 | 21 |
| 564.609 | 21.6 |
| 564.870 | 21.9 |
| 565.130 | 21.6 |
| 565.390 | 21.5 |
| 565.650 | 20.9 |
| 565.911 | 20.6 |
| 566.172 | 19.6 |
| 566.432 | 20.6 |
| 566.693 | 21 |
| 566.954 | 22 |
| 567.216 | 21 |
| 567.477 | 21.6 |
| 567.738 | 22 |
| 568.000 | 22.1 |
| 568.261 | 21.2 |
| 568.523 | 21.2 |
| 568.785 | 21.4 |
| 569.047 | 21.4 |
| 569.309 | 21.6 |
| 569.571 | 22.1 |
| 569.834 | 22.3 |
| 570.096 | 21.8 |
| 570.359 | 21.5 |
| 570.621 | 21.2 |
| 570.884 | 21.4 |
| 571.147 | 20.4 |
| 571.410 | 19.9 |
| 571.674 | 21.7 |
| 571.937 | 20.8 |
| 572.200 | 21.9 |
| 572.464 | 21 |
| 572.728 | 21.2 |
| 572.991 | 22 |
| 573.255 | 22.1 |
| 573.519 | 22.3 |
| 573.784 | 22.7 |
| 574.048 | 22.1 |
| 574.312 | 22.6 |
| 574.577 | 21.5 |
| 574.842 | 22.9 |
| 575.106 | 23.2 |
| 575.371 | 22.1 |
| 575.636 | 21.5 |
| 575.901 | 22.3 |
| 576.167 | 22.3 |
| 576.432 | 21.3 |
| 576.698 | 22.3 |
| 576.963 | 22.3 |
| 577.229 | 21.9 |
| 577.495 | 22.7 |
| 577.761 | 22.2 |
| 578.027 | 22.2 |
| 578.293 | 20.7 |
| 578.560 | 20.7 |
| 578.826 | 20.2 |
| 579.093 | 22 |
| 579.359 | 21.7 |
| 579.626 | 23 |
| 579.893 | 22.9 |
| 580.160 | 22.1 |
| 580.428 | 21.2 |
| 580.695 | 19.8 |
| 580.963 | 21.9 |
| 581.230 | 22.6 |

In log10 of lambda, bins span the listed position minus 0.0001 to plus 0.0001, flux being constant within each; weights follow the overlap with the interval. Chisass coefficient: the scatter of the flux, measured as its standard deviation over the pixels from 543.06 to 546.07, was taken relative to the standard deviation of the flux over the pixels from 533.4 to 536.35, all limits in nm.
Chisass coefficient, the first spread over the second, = 1.3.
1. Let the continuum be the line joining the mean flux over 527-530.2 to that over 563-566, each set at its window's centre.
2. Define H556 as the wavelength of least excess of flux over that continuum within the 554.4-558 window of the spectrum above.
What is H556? 557.889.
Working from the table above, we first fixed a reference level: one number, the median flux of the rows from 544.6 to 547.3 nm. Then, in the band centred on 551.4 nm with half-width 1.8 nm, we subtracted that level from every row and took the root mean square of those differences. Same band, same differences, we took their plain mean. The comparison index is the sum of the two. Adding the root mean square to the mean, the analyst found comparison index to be 0.9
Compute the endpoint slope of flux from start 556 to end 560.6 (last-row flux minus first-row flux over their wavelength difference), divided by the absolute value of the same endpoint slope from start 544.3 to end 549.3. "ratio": -4.7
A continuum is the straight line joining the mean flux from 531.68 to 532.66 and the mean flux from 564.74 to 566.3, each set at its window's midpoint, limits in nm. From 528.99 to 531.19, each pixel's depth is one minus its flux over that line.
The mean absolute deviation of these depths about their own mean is 0.068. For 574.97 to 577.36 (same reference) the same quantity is 0.018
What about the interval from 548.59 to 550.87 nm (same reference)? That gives 0.026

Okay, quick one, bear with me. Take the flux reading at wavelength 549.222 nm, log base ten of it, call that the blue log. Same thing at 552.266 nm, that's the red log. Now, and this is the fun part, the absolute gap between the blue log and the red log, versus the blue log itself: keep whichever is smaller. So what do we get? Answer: 0.012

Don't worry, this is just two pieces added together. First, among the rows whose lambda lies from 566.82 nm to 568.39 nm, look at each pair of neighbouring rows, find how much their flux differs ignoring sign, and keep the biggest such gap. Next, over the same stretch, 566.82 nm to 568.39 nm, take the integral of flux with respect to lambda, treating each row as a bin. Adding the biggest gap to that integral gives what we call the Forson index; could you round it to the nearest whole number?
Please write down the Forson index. 35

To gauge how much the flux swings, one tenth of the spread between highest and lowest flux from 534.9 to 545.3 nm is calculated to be 0.6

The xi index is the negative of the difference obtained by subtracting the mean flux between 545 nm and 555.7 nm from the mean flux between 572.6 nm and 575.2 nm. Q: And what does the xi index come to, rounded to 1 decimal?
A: -2.3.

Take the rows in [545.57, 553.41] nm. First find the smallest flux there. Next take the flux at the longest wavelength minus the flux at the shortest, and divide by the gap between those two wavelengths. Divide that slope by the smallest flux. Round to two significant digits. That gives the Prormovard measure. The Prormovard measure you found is 0.022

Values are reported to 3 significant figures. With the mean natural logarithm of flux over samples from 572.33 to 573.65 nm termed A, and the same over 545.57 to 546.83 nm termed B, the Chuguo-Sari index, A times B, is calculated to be 9.16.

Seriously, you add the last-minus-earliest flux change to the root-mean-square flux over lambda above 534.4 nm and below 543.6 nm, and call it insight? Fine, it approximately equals 18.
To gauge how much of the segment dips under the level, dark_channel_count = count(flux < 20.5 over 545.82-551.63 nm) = 18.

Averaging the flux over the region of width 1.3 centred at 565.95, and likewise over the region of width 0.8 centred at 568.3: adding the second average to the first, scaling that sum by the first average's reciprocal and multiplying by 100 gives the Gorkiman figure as 204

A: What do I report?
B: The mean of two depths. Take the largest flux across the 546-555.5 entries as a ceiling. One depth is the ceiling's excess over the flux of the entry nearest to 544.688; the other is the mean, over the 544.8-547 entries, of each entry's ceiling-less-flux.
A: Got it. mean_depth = 2.2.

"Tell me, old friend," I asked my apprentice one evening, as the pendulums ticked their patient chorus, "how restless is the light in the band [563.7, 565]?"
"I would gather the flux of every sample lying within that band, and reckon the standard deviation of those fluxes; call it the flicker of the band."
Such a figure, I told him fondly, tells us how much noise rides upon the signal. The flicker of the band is 0.4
